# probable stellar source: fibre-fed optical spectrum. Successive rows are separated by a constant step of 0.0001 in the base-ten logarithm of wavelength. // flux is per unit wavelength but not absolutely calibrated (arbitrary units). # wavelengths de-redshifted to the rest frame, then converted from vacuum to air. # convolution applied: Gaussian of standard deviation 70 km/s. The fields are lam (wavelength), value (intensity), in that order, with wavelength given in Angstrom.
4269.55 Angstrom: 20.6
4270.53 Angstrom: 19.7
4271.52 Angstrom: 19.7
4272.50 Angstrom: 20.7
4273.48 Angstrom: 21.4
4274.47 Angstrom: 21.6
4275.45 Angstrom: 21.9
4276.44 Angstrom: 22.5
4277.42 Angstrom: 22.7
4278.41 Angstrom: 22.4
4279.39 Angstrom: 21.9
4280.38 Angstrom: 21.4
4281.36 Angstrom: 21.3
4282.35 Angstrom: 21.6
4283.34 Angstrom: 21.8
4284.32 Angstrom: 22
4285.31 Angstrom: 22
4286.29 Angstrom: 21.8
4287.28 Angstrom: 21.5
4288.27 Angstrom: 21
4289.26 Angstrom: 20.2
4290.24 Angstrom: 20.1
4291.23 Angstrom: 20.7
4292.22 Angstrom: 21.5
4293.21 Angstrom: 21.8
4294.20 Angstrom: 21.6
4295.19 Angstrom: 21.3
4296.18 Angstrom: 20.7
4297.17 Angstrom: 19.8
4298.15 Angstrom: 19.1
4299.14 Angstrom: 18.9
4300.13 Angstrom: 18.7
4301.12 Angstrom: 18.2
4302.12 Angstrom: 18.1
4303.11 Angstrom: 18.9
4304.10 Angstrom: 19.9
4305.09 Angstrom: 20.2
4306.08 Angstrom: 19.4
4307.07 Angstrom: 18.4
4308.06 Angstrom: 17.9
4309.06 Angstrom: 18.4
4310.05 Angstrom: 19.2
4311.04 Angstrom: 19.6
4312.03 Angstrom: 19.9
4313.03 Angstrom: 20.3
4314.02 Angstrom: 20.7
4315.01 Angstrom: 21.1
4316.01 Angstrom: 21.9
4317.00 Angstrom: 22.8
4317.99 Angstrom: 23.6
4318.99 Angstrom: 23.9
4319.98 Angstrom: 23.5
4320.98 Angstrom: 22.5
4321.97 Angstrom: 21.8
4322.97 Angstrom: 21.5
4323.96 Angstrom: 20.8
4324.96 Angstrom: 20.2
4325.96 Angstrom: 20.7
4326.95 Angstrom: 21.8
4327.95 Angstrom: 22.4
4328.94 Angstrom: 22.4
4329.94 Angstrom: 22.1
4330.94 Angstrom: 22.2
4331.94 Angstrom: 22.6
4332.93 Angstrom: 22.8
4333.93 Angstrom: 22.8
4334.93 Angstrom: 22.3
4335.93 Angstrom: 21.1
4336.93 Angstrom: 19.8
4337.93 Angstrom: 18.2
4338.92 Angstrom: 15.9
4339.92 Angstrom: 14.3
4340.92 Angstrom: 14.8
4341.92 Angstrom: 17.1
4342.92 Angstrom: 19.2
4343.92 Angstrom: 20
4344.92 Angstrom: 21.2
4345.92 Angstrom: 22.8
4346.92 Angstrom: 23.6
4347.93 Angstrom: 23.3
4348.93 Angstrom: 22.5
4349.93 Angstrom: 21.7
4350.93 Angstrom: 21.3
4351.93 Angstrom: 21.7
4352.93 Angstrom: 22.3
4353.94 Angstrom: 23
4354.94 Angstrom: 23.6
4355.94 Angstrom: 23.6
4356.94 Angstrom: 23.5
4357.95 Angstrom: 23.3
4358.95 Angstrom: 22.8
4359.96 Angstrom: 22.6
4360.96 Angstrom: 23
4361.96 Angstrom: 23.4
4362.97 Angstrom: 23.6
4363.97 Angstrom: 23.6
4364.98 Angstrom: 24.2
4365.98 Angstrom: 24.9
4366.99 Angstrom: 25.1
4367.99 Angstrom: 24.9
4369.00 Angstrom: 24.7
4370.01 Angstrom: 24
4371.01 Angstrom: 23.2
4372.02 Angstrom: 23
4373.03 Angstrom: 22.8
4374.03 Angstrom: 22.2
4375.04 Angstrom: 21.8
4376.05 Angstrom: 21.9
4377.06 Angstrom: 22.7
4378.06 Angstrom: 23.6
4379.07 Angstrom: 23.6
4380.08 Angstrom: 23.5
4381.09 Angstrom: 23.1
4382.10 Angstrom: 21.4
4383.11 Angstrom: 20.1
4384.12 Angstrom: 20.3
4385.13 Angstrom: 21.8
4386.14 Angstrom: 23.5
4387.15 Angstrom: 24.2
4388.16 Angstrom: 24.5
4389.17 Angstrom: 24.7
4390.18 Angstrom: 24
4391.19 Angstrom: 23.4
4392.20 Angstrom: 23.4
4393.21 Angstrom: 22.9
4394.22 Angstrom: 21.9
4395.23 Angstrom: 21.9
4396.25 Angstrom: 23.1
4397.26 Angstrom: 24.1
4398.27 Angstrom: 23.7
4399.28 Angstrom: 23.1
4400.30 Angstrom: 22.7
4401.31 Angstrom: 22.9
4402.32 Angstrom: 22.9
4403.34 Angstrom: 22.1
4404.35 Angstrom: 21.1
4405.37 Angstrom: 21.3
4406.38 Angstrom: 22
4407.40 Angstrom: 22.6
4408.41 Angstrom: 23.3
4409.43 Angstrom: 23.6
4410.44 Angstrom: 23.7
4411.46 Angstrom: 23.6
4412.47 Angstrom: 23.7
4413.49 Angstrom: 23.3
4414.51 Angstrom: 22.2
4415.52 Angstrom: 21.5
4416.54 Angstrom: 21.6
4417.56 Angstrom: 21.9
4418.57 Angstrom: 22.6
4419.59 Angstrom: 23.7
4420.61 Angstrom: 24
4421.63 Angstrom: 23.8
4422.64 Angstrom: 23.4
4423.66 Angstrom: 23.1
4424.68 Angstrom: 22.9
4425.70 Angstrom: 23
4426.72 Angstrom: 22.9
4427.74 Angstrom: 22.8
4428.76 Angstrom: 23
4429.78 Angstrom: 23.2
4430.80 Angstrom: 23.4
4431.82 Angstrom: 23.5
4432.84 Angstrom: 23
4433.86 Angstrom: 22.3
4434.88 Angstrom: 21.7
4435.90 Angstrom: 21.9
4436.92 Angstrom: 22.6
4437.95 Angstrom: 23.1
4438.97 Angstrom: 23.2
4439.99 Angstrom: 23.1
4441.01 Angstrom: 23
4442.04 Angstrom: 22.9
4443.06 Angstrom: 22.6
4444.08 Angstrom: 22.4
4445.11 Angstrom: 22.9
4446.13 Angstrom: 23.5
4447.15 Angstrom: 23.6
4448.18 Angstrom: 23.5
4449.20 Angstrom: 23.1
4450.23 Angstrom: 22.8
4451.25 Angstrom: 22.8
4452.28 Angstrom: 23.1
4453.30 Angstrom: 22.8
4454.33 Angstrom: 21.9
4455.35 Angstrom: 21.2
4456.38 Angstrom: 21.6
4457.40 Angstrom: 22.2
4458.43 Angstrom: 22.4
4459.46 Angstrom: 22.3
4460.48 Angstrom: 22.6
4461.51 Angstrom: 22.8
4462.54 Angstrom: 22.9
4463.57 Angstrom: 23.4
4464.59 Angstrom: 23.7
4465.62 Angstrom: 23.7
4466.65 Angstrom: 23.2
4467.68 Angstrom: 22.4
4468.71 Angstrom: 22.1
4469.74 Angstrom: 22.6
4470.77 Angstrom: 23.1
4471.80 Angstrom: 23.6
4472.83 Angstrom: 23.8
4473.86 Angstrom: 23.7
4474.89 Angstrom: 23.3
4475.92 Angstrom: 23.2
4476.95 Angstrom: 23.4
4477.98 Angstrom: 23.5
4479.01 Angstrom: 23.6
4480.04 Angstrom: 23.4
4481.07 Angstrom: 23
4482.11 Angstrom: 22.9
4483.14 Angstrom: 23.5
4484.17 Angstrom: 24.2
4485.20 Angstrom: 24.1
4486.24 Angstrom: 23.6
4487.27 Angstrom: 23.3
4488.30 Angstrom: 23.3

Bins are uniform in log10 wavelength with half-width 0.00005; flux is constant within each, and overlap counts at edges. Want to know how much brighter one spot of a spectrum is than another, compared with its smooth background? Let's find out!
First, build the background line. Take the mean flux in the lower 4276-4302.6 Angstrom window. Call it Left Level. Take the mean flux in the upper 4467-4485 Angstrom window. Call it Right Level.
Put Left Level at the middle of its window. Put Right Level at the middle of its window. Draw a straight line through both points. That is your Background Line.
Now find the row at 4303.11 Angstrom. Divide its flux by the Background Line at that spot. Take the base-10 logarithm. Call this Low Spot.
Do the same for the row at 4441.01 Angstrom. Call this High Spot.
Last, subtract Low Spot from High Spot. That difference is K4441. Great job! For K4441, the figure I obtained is 0.051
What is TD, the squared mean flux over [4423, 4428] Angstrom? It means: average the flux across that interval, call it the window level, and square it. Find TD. 526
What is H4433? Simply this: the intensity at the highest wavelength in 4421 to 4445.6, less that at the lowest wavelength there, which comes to -0.9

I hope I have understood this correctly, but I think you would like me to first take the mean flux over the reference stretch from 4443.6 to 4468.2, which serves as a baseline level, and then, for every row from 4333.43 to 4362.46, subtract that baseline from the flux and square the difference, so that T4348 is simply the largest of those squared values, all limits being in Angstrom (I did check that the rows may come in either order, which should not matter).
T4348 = 72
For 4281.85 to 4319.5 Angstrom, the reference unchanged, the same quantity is 24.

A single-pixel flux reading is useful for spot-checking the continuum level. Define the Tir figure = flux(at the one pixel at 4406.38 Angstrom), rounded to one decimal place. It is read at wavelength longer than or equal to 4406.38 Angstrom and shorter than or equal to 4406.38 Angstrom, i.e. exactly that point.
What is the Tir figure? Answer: 22.0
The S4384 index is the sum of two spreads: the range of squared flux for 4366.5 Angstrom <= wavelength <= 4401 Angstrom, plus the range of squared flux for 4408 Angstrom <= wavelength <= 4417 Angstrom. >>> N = 325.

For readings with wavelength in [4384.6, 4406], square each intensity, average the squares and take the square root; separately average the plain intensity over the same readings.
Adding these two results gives 46.0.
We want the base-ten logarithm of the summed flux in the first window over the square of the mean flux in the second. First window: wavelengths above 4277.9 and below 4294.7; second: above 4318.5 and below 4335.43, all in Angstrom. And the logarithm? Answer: -0.128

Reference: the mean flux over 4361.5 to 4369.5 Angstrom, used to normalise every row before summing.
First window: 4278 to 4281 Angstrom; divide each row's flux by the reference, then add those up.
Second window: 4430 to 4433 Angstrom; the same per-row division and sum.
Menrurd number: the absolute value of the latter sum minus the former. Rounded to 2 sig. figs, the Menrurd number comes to 0.17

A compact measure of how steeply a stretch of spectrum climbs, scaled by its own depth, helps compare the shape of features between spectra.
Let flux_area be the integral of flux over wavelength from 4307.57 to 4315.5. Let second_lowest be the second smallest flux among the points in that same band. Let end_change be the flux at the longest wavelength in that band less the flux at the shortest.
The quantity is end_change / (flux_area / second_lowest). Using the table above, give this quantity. 0.4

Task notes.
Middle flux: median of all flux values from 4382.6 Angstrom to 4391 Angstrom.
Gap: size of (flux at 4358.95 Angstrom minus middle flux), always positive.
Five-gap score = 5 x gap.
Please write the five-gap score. 5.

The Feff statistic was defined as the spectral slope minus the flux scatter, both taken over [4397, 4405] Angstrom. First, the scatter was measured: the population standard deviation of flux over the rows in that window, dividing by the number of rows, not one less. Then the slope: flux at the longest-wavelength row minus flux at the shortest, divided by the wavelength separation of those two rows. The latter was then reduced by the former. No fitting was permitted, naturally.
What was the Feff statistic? -1.3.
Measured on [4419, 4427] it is -0.5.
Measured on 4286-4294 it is -0.6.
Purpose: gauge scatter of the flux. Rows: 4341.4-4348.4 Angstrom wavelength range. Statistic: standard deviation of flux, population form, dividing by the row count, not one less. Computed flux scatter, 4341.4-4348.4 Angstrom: 2.2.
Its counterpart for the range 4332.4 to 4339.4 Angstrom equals 2.4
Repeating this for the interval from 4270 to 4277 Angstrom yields 1.0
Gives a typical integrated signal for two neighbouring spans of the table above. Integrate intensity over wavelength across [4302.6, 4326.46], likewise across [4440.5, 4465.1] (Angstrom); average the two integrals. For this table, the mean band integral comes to 527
